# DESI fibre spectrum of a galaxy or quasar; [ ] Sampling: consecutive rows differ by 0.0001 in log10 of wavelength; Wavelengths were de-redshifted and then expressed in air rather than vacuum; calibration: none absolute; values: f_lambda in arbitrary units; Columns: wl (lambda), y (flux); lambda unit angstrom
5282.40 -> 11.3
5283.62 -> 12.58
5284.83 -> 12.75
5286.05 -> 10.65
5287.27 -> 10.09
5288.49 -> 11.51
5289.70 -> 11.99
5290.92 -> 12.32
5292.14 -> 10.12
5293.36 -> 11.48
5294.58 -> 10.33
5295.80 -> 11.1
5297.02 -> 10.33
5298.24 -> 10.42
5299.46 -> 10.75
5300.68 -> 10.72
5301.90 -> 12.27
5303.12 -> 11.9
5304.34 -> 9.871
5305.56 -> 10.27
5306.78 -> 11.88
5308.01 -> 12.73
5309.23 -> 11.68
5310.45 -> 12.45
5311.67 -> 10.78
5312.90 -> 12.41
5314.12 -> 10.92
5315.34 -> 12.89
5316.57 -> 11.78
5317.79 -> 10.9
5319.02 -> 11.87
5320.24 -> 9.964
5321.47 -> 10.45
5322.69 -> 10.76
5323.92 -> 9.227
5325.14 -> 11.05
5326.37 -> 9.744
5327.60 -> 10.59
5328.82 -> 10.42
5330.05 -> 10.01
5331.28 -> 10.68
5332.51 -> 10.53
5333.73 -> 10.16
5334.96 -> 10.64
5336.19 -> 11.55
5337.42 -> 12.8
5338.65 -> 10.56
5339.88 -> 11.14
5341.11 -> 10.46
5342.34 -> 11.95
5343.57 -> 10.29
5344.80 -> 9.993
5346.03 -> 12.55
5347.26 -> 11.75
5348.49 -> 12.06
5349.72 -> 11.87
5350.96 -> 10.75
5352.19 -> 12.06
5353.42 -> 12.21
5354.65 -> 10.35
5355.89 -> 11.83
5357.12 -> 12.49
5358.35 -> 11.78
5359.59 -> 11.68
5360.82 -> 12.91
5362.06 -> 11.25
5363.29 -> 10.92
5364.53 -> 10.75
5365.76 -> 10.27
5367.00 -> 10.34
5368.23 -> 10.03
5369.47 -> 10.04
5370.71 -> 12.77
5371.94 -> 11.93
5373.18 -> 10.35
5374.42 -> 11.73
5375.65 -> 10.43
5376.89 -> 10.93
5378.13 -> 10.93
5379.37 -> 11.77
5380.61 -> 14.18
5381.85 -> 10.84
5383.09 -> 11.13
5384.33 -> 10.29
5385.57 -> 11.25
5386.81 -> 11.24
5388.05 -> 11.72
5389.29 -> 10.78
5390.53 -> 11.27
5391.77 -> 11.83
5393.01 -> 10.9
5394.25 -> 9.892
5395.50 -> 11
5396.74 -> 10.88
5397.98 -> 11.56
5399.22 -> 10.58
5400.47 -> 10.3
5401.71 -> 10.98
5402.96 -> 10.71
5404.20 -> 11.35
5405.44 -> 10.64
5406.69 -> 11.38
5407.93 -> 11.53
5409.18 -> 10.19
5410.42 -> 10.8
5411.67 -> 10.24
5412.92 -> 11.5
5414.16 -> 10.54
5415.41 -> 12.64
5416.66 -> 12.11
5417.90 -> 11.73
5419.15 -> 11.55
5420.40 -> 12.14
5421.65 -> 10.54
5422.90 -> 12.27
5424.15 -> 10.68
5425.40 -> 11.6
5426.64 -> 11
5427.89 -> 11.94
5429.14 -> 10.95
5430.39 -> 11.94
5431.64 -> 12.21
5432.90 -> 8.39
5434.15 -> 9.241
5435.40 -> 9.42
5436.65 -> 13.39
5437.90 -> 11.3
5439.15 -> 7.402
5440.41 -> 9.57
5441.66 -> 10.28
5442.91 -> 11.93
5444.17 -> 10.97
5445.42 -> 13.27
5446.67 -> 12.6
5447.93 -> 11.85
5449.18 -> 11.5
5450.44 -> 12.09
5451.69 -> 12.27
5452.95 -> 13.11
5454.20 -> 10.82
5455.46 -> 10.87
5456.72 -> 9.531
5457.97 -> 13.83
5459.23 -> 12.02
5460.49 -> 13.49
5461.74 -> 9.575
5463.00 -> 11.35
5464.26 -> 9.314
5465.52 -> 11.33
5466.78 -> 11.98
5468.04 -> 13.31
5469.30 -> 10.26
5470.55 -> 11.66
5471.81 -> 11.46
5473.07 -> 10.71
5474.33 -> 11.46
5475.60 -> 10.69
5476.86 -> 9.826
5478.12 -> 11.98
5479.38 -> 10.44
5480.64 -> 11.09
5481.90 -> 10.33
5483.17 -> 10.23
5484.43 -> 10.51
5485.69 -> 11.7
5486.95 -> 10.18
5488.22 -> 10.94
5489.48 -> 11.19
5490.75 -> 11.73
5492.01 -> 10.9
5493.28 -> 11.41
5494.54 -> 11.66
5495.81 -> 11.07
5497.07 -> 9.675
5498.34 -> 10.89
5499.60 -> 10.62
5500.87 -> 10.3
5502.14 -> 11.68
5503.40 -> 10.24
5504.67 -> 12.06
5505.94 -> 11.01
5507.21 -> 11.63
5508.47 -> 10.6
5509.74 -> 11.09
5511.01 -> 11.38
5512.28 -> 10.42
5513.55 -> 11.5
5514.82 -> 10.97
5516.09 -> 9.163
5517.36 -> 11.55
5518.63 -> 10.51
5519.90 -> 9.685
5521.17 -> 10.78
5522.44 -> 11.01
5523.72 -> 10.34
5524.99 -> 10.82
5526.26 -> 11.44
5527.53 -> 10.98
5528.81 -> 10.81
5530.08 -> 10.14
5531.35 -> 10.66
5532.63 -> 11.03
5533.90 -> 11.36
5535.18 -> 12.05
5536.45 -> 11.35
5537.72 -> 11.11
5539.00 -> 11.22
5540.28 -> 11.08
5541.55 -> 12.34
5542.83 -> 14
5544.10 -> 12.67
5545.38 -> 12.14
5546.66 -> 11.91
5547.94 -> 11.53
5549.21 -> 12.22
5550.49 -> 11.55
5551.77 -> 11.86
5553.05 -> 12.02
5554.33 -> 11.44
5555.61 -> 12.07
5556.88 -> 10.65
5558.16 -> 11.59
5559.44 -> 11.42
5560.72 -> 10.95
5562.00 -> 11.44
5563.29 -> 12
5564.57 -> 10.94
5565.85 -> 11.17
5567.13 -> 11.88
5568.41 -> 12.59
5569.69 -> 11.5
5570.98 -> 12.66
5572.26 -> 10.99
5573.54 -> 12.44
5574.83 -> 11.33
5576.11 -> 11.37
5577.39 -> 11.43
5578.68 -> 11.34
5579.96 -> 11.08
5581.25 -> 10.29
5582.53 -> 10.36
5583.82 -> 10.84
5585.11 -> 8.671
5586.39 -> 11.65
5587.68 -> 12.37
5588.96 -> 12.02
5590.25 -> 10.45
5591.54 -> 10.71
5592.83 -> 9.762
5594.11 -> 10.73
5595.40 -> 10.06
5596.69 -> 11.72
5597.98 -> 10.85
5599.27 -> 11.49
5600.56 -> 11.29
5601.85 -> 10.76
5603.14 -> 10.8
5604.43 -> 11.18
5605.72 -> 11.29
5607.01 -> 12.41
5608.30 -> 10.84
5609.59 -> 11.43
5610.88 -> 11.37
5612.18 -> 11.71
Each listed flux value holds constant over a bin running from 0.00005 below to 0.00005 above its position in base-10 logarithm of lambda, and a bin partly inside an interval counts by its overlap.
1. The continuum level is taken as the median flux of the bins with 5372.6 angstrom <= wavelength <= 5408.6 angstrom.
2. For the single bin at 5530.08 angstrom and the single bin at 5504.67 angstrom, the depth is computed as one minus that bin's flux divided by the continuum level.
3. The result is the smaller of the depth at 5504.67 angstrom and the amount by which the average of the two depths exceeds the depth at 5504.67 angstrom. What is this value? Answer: -0.10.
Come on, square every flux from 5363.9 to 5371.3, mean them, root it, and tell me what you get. 10.7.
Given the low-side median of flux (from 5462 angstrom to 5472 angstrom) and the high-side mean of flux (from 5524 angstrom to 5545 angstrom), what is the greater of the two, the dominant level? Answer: 11.4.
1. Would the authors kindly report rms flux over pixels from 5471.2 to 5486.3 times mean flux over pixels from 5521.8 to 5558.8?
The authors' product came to 125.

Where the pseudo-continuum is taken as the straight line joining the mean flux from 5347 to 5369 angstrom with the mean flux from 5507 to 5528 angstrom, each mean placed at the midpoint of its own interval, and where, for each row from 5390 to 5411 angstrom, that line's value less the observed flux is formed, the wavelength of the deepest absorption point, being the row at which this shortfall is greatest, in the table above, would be 5394.25 angstrom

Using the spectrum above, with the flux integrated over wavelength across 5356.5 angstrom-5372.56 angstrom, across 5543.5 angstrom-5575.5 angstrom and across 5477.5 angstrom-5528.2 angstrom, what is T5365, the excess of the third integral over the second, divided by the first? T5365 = 1.0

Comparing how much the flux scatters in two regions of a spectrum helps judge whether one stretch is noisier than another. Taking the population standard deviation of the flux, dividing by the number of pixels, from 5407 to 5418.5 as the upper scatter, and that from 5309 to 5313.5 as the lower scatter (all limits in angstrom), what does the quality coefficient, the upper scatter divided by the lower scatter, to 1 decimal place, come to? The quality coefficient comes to 1.2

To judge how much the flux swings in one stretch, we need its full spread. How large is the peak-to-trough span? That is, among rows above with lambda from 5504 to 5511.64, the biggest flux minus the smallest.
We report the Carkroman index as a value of 1.46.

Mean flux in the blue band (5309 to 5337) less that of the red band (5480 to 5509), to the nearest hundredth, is -0.01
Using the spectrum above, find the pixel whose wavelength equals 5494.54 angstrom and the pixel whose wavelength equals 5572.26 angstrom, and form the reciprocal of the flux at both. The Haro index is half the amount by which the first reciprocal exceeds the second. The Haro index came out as -0.003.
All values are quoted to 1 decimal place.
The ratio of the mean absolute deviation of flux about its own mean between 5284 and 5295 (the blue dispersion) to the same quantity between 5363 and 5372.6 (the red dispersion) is 1.1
